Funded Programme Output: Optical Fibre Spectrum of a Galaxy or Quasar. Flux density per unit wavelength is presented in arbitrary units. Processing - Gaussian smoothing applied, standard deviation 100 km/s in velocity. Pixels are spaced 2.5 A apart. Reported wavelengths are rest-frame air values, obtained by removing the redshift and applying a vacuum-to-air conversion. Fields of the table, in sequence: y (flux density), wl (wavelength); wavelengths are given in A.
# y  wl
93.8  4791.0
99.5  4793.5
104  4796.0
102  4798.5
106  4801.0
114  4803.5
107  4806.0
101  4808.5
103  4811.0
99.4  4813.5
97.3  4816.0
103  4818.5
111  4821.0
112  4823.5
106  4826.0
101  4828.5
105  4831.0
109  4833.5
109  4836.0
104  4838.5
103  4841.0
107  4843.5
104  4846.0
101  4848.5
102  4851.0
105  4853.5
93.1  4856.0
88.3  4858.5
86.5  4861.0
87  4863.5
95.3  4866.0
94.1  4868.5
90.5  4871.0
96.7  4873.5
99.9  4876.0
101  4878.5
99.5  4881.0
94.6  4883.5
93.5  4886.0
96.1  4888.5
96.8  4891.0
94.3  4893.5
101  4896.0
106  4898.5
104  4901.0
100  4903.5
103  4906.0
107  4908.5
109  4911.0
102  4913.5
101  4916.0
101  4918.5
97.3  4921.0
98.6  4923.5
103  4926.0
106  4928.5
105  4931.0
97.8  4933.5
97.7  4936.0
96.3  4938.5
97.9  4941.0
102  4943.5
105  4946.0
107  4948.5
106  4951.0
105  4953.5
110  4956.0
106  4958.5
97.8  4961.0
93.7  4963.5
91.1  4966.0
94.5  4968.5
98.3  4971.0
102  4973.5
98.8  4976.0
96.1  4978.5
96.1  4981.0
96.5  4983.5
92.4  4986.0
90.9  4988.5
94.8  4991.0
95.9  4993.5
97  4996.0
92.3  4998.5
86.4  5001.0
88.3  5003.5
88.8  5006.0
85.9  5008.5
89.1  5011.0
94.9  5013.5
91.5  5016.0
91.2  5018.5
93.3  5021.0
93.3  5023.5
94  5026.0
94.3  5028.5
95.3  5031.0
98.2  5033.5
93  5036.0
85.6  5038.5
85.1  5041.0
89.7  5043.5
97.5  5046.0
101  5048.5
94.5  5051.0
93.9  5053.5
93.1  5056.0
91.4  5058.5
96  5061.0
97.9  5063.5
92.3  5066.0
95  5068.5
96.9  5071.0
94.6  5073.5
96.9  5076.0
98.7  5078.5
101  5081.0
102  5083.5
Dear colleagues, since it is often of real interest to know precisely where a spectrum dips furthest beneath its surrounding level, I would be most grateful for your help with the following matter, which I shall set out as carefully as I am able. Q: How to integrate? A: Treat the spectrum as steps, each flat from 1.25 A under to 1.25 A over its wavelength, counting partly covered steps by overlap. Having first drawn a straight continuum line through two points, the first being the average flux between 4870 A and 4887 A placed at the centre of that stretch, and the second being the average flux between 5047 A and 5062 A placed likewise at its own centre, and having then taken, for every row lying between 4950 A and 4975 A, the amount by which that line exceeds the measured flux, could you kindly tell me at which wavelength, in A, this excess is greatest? 4966.0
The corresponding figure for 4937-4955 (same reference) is 4938.5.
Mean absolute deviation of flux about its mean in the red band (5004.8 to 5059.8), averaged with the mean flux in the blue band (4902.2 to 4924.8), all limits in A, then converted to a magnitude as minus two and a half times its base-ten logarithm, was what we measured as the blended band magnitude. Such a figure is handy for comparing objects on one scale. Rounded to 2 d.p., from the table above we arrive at -4.30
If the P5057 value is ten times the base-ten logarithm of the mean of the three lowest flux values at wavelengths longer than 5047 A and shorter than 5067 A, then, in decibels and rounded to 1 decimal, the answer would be 19.7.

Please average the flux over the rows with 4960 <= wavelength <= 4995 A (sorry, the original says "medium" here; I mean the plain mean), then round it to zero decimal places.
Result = 96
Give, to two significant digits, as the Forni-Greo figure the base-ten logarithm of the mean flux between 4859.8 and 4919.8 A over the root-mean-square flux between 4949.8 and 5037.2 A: 0.013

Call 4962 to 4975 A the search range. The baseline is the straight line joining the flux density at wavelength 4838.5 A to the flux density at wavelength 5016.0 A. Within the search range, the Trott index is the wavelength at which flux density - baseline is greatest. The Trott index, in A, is 4973.5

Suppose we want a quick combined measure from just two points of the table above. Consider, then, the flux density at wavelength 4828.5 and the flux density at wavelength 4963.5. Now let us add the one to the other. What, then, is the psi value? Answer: 194.7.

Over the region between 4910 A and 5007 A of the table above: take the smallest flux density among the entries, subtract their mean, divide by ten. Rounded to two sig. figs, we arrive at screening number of -1.2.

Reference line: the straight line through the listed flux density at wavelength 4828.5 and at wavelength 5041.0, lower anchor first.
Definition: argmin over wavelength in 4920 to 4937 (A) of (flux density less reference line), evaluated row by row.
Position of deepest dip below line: 4921.0 A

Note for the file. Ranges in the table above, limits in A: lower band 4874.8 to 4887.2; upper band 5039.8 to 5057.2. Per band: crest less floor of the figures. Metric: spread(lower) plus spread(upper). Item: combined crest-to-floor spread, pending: 23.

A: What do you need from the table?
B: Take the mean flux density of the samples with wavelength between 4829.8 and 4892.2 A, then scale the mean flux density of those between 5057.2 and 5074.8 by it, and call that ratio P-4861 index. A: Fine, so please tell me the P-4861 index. 0.96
